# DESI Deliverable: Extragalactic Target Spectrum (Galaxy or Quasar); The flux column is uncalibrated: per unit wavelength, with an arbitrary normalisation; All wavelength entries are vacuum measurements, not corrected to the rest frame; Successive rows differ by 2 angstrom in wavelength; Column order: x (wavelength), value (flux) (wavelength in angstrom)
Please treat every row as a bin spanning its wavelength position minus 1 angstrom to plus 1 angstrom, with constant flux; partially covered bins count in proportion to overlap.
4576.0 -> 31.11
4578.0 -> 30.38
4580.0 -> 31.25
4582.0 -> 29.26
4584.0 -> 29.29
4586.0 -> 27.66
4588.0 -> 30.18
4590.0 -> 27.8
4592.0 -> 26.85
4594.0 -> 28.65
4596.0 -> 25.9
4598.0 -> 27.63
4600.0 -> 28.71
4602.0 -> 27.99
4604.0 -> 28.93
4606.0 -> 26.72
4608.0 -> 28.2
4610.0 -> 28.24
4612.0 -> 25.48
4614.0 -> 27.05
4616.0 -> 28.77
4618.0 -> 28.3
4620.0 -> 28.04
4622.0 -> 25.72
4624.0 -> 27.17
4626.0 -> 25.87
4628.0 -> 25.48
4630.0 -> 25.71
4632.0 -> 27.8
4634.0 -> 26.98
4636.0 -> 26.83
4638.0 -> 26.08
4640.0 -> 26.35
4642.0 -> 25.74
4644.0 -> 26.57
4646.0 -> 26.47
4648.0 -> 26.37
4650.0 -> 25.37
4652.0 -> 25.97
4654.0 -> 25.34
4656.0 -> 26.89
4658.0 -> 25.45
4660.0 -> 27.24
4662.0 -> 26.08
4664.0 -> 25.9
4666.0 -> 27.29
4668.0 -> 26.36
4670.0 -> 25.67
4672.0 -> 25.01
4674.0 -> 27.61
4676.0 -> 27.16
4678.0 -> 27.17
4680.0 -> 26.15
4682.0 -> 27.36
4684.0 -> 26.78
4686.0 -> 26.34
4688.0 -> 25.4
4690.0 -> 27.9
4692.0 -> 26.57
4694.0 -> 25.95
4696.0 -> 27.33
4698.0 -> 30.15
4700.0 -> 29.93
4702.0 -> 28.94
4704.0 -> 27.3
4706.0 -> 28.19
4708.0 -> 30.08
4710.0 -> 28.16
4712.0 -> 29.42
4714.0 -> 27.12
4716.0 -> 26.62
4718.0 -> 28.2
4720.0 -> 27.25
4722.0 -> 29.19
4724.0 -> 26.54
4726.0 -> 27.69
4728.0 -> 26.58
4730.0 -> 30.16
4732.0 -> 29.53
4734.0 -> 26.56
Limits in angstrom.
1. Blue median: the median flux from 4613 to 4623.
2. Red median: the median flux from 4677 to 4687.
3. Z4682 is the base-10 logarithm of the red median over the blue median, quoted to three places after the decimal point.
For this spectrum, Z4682 -0.020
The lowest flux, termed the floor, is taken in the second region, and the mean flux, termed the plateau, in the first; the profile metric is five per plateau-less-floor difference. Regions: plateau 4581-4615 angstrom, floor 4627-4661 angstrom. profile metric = 1.9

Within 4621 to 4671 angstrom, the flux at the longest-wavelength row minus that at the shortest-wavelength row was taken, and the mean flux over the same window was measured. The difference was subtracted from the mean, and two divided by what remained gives 0.076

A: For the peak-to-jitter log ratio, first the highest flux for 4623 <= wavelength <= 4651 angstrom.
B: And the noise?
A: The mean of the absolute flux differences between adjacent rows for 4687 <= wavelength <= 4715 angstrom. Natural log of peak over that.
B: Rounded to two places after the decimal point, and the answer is 2.91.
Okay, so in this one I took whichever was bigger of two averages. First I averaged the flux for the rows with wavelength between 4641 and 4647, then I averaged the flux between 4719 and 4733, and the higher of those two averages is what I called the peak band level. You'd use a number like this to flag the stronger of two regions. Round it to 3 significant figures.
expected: 28.1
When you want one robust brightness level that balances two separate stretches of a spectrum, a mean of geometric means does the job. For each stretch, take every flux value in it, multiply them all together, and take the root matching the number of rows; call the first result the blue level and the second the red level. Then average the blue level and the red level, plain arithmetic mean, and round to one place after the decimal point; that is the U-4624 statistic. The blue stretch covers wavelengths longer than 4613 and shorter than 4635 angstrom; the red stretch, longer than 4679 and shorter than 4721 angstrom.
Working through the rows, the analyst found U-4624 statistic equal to 27.3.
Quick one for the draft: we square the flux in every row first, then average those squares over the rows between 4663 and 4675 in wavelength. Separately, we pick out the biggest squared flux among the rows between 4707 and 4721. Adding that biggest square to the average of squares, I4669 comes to 1598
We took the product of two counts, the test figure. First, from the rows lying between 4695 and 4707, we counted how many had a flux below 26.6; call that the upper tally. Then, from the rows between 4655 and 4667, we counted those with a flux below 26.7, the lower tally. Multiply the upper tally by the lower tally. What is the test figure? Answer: 0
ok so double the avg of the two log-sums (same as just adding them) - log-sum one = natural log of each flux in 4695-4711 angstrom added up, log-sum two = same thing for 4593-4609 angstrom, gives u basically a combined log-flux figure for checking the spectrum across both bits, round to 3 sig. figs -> 53.5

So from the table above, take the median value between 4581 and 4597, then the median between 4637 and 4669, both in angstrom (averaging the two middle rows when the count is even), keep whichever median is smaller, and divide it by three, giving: 8.74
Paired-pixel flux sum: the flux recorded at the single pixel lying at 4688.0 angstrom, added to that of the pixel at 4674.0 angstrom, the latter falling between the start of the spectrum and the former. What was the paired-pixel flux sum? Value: 53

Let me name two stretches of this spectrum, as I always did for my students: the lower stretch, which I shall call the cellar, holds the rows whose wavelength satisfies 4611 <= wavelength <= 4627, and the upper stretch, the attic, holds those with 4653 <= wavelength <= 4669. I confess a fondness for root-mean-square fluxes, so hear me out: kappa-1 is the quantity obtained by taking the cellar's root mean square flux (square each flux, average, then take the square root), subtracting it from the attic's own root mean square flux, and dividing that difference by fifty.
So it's -0.015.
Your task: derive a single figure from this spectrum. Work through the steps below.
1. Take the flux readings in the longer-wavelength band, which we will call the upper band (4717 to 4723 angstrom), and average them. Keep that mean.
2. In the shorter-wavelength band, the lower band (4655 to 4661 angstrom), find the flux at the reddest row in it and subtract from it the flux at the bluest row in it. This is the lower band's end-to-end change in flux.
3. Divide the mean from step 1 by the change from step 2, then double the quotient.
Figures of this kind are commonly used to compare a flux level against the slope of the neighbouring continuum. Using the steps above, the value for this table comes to 161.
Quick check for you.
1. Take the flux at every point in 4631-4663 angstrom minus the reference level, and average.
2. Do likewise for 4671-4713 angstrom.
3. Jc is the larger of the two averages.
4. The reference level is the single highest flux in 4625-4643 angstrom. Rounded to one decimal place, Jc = -0.2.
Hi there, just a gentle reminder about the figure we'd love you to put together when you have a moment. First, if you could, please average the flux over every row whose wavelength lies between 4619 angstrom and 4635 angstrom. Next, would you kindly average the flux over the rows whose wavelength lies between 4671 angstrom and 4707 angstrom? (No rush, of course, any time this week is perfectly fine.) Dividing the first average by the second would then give 0.975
